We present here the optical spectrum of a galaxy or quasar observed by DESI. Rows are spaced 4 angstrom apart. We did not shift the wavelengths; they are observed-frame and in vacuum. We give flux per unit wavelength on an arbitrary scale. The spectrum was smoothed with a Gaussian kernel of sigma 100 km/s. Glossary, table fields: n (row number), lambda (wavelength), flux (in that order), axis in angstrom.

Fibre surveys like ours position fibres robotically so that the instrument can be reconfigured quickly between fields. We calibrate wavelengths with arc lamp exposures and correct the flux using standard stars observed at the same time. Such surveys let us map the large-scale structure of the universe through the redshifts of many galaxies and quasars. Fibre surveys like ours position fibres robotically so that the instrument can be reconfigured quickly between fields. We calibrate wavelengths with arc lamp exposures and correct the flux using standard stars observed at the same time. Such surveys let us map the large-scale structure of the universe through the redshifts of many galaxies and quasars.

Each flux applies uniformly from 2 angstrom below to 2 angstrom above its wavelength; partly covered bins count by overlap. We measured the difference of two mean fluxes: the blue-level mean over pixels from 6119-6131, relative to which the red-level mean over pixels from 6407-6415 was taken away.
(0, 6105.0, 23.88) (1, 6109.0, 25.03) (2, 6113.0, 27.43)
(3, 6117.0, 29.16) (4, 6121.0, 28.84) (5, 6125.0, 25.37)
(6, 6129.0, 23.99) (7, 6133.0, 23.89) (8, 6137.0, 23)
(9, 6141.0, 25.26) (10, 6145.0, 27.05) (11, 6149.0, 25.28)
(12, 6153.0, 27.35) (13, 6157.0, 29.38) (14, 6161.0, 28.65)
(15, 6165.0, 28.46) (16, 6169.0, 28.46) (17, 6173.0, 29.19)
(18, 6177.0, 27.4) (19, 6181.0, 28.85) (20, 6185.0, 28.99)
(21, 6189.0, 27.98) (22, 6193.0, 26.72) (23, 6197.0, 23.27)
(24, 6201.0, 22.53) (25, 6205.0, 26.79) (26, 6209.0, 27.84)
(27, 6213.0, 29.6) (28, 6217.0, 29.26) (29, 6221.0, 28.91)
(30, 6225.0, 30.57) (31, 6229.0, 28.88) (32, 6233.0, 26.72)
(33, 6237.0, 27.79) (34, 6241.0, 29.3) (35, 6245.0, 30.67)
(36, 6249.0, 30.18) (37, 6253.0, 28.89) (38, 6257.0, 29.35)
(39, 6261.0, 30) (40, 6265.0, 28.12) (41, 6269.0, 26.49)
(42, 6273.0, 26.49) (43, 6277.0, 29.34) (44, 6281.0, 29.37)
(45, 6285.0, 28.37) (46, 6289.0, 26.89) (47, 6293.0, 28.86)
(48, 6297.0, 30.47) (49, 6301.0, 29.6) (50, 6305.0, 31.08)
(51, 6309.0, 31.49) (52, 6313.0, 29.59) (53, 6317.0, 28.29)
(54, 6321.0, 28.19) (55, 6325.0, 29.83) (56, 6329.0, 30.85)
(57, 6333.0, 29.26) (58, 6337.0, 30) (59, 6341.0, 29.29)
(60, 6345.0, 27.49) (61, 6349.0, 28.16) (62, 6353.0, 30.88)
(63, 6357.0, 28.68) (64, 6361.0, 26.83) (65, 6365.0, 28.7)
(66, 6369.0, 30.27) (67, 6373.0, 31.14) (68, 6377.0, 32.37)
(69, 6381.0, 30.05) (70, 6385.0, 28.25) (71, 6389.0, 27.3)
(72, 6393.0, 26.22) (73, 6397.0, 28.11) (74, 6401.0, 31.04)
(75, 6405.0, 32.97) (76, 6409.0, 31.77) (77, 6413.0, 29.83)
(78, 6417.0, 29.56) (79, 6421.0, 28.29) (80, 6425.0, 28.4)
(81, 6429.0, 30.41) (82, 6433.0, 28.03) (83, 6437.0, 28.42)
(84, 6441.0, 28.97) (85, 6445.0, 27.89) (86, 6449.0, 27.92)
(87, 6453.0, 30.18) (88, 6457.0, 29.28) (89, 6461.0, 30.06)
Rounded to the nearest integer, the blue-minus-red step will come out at -5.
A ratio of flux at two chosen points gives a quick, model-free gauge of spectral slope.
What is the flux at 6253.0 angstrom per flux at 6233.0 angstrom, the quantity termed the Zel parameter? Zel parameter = 1.08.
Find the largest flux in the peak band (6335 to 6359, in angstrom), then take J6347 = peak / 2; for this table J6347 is 15.4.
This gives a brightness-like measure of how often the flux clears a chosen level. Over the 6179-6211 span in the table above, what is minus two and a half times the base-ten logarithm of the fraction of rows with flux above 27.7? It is 0.75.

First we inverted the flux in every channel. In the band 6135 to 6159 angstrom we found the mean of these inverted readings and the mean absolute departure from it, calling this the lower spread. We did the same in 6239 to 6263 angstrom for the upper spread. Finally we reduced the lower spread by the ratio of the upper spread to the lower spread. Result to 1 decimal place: -0.2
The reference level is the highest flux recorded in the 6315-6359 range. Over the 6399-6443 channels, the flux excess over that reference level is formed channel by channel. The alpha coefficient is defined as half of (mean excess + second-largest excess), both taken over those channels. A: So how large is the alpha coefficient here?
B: -0.10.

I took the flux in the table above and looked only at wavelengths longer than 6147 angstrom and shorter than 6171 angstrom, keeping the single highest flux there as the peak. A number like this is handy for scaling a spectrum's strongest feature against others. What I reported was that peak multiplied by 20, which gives 588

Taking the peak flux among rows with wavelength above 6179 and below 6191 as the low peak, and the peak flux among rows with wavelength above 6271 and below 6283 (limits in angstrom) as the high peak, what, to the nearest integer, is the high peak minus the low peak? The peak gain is 0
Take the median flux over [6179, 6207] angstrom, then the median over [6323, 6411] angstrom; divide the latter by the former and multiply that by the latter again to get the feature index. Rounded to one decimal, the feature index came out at 32.6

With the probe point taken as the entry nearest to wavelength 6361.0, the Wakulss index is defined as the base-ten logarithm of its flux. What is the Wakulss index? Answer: 1.43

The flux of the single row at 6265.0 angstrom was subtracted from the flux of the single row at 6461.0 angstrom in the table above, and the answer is 1.9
